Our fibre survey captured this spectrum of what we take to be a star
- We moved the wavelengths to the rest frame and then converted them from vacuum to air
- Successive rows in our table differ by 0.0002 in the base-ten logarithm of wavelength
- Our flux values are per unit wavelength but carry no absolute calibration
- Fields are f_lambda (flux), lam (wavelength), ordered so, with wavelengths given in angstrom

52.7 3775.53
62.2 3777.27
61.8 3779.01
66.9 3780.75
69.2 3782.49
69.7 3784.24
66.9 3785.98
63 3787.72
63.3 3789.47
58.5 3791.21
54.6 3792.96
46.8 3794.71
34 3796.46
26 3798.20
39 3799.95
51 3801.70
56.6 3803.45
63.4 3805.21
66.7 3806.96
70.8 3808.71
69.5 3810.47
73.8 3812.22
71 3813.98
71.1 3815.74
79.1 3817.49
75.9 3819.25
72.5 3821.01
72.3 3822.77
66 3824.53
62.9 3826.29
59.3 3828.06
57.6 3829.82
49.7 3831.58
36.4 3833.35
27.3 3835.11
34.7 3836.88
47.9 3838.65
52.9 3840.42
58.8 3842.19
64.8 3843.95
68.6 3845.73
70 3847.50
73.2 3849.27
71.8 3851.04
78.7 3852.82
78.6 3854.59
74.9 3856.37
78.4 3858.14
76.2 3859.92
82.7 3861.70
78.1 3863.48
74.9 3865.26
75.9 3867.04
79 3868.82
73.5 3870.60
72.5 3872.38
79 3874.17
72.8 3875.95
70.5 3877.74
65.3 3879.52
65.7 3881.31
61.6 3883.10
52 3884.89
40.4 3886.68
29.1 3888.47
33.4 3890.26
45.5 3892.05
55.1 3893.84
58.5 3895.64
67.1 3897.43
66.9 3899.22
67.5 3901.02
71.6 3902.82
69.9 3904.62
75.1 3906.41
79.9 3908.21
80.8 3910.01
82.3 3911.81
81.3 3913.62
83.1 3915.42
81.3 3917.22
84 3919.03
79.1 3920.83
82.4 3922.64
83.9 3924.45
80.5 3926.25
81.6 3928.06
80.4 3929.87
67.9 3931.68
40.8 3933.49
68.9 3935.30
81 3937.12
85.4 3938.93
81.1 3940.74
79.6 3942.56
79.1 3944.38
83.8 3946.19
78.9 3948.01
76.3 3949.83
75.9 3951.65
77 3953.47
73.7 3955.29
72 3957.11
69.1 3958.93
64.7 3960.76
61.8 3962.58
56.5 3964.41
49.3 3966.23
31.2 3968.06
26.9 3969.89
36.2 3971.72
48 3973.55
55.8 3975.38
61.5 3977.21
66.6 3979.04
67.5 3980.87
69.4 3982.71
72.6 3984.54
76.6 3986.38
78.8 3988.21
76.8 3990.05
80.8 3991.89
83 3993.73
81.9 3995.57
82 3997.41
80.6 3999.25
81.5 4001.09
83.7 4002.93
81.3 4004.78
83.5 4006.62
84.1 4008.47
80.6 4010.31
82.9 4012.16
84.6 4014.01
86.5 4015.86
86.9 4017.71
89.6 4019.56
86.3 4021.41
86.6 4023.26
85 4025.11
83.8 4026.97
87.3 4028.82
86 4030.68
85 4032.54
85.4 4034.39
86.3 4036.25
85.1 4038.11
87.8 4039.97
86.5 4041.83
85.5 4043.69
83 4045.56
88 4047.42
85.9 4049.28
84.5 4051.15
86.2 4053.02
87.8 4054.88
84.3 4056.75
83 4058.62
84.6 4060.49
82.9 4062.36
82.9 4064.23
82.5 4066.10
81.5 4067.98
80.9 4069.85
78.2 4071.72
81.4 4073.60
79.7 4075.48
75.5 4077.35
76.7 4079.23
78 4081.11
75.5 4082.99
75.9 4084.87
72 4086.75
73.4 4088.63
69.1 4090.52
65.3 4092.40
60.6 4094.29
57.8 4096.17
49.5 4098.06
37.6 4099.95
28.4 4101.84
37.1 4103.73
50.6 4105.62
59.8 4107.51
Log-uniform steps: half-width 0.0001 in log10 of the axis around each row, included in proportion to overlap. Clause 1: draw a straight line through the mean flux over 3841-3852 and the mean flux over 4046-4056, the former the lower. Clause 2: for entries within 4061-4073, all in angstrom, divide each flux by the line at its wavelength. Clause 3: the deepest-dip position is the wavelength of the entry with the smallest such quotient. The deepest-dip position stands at 4071.72 angstrom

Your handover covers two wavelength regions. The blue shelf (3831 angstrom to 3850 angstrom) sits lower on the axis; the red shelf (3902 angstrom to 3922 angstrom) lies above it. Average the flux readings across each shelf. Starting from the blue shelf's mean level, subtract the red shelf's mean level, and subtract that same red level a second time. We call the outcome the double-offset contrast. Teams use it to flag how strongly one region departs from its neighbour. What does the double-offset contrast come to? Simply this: -105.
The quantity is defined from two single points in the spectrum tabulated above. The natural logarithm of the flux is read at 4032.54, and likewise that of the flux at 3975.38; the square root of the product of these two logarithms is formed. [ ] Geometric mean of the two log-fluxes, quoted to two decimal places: 4.23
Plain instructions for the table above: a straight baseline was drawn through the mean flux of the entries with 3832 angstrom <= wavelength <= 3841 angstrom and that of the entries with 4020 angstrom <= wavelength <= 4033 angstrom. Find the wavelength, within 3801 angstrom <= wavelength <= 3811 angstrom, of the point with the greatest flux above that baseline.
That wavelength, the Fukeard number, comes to 3808.71 angstrom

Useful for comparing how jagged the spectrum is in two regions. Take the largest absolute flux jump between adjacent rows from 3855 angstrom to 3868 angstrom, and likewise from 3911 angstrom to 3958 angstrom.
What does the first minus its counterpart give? -22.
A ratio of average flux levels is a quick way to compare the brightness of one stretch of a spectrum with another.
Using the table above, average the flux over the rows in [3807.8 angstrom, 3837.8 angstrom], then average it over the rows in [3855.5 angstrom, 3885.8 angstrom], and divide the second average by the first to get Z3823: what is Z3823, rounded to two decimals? 1.17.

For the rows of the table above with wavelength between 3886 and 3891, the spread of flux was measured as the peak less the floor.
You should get 11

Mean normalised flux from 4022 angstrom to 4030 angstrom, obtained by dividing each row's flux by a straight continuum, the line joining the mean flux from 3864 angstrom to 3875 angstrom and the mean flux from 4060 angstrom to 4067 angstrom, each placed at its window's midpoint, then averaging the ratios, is 1.05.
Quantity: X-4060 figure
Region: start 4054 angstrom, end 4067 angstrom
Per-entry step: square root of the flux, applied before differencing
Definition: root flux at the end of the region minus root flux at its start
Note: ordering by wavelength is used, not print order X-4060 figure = -0.29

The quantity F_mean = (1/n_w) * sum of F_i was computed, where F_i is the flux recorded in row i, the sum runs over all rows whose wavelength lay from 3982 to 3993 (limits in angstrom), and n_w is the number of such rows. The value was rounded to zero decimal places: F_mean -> 76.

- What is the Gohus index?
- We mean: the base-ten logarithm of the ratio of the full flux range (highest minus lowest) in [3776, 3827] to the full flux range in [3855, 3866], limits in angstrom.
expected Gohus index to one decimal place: 0.8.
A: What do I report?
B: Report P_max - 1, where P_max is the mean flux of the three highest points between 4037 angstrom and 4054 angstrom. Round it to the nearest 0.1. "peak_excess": 86.4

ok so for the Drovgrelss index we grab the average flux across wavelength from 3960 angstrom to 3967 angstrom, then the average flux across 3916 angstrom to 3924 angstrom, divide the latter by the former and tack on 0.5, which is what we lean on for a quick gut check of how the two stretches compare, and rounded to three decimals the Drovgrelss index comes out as 1.907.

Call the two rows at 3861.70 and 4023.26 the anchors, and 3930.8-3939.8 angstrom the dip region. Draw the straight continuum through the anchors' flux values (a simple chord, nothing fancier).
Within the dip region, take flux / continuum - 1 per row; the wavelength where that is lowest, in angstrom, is 3933.49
